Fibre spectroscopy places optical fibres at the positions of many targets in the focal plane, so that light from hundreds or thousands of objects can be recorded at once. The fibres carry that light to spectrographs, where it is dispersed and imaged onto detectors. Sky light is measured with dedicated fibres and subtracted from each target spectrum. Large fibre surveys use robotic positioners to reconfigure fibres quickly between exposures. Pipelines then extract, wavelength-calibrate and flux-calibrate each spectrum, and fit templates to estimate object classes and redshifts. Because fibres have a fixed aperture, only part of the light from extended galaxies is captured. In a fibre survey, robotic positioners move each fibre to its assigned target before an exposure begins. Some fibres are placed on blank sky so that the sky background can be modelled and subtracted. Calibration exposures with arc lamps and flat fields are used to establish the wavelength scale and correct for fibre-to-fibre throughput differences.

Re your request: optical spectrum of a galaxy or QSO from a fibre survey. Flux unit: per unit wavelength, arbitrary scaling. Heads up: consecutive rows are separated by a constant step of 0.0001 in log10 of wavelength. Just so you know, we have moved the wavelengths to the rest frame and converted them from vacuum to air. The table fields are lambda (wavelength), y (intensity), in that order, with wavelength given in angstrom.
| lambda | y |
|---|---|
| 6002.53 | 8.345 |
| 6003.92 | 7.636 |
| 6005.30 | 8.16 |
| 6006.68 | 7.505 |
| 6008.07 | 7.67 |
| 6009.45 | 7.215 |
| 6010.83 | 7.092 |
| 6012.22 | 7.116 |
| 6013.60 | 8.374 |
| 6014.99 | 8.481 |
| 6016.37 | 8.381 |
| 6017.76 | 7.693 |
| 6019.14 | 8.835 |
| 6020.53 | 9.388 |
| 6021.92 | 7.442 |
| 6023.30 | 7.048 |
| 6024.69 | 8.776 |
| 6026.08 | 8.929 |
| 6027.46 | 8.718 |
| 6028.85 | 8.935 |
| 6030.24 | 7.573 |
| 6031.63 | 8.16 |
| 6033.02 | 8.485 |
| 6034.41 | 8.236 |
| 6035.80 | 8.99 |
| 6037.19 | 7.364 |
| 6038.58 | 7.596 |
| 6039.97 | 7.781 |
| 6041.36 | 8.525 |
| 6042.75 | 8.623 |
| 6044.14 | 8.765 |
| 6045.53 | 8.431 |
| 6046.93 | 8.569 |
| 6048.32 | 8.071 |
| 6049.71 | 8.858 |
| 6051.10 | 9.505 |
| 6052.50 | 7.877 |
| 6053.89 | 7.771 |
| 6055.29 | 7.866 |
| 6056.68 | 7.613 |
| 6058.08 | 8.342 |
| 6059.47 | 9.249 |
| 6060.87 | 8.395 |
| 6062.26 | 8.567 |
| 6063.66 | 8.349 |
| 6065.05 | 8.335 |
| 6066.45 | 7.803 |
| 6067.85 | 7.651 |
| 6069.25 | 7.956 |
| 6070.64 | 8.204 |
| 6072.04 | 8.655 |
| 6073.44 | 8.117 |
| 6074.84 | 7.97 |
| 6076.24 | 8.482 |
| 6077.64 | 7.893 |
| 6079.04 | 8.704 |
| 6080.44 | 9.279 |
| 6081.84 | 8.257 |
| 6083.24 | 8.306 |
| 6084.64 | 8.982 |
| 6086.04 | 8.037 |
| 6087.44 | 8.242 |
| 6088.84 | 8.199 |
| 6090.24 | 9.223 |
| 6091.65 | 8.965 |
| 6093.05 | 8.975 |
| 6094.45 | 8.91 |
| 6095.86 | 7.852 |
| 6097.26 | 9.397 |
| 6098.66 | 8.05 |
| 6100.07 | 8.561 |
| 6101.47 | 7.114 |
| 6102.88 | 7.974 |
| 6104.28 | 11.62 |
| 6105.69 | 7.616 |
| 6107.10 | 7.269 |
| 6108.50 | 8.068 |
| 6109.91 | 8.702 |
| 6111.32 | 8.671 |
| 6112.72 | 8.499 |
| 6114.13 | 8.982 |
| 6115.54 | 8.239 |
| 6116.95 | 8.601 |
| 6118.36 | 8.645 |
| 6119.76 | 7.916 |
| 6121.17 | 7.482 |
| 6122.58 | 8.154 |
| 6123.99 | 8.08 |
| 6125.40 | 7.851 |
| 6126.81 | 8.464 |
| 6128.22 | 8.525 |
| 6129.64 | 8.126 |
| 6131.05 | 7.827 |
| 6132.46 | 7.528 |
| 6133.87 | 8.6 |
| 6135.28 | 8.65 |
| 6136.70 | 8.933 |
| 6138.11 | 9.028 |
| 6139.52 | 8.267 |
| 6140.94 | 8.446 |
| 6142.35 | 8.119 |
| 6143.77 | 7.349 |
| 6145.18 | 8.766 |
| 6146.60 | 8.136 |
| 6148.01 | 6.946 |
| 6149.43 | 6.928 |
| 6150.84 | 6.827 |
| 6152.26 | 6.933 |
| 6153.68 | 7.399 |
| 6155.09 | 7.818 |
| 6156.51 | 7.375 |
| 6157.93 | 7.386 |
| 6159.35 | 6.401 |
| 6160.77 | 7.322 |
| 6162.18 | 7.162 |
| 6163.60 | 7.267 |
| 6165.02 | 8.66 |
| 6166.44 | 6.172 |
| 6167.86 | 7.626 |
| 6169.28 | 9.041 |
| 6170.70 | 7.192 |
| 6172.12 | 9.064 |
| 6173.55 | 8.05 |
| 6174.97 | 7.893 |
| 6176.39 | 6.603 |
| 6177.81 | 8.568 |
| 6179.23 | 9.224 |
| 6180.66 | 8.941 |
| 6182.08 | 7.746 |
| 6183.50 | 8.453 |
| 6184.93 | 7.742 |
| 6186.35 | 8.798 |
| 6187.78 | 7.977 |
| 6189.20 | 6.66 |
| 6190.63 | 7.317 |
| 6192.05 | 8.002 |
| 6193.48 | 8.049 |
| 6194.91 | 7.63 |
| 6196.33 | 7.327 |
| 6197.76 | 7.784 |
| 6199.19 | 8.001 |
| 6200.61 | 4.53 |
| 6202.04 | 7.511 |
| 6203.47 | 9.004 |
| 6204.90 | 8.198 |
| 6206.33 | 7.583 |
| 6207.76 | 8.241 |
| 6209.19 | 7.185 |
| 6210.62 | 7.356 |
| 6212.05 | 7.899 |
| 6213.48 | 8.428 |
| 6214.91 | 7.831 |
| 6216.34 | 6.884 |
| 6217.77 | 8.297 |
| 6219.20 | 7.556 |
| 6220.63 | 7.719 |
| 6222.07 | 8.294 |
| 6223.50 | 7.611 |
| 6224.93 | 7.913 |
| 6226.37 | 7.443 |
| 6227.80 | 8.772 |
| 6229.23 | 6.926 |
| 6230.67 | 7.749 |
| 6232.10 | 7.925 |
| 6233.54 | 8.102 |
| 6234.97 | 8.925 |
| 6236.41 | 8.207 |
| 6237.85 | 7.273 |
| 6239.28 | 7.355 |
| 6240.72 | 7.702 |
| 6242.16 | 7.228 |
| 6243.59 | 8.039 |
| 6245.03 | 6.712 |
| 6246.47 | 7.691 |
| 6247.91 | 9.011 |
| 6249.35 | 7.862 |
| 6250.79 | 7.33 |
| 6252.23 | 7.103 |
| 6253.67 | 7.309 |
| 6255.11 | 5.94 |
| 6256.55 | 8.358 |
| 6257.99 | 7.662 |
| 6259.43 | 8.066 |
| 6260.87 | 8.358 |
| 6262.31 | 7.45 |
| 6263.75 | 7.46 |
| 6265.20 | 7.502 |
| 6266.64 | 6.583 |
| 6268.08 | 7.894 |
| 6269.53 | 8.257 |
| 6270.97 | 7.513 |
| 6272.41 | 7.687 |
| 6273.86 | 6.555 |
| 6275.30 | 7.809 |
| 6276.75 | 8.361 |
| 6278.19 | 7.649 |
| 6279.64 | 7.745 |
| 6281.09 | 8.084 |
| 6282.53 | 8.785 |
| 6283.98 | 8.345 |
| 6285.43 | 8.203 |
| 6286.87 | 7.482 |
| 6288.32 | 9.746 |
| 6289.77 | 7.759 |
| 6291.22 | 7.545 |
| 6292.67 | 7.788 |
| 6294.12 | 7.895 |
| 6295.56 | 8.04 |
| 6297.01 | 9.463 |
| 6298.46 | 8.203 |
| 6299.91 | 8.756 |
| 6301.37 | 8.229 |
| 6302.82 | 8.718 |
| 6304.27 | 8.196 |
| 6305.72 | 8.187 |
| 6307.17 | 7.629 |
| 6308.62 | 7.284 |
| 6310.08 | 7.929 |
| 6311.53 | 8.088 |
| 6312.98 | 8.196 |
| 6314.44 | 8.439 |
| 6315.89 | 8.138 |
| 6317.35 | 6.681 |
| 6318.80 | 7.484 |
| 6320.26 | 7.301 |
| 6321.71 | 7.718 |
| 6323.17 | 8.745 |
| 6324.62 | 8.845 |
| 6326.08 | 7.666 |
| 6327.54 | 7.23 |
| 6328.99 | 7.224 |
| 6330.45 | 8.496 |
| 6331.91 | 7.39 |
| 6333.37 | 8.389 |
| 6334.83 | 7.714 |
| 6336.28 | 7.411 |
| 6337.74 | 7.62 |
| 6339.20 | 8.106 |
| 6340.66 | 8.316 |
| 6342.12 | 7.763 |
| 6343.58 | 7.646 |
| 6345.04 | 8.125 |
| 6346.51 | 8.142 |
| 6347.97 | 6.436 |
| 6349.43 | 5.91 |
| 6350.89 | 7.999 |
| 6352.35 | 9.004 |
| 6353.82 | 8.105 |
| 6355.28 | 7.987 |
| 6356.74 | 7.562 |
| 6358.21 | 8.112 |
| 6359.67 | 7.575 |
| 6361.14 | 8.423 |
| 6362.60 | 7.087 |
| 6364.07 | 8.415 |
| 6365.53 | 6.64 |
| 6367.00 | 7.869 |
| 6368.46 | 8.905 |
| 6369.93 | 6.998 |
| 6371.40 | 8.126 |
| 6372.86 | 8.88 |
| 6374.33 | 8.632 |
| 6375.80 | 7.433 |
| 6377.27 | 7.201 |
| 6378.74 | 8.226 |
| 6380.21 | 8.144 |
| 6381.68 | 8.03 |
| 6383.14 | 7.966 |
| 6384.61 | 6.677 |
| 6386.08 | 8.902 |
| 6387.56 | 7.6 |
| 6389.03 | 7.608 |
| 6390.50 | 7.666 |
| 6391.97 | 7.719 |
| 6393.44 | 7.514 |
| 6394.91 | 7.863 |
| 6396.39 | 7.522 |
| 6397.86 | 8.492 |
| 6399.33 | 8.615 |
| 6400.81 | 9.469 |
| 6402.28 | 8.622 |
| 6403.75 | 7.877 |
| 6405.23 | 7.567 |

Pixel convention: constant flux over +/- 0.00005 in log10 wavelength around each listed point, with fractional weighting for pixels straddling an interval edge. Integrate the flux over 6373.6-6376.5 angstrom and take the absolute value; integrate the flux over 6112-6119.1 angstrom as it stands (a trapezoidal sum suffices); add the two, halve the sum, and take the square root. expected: 6.5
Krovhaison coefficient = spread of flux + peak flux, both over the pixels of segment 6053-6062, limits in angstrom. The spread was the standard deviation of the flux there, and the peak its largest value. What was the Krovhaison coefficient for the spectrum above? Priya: 9.8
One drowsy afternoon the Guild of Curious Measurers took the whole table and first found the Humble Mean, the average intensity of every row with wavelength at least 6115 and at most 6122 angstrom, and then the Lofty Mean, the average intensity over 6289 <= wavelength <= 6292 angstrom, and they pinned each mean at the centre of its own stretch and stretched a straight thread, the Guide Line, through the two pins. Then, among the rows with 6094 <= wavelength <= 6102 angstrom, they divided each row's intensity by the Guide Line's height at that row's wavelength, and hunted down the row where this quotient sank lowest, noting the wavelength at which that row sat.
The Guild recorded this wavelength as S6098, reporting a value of 6101.47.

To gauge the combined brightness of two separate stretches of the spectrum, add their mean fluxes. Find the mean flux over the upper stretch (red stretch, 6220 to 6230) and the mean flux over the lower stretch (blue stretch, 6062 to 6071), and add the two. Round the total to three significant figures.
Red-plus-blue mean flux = 15.9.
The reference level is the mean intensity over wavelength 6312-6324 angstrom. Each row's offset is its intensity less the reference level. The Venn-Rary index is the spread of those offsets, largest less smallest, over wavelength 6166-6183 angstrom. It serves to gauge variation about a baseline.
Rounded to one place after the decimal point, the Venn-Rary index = 3.1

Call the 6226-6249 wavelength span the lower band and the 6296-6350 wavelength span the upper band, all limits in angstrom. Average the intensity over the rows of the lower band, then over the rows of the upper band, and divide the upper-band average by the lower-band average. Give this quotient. 1.01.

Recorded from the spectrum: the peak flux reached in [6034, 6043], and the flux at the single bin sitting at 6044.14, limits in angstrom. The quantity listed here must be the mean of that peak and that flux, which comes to 8.88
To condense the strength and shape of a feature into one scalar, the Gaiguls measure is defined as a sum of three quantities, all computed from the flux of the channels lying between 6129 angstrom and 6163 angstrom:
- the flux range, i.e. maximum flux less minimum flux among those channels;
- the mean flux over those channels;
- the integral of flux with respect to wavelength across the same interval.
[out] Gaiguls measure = 274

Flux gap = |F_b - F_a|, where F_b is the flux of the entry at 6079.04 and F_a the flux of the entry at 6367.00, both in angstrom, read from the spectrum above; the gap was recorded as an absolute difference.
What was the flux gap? 0.8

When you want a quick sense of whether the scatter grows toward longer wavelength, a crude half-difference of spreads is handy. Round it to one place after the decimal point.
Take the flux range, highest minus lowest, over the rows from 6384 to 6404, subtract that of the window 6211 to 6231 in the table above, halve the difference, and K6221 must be 0.5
